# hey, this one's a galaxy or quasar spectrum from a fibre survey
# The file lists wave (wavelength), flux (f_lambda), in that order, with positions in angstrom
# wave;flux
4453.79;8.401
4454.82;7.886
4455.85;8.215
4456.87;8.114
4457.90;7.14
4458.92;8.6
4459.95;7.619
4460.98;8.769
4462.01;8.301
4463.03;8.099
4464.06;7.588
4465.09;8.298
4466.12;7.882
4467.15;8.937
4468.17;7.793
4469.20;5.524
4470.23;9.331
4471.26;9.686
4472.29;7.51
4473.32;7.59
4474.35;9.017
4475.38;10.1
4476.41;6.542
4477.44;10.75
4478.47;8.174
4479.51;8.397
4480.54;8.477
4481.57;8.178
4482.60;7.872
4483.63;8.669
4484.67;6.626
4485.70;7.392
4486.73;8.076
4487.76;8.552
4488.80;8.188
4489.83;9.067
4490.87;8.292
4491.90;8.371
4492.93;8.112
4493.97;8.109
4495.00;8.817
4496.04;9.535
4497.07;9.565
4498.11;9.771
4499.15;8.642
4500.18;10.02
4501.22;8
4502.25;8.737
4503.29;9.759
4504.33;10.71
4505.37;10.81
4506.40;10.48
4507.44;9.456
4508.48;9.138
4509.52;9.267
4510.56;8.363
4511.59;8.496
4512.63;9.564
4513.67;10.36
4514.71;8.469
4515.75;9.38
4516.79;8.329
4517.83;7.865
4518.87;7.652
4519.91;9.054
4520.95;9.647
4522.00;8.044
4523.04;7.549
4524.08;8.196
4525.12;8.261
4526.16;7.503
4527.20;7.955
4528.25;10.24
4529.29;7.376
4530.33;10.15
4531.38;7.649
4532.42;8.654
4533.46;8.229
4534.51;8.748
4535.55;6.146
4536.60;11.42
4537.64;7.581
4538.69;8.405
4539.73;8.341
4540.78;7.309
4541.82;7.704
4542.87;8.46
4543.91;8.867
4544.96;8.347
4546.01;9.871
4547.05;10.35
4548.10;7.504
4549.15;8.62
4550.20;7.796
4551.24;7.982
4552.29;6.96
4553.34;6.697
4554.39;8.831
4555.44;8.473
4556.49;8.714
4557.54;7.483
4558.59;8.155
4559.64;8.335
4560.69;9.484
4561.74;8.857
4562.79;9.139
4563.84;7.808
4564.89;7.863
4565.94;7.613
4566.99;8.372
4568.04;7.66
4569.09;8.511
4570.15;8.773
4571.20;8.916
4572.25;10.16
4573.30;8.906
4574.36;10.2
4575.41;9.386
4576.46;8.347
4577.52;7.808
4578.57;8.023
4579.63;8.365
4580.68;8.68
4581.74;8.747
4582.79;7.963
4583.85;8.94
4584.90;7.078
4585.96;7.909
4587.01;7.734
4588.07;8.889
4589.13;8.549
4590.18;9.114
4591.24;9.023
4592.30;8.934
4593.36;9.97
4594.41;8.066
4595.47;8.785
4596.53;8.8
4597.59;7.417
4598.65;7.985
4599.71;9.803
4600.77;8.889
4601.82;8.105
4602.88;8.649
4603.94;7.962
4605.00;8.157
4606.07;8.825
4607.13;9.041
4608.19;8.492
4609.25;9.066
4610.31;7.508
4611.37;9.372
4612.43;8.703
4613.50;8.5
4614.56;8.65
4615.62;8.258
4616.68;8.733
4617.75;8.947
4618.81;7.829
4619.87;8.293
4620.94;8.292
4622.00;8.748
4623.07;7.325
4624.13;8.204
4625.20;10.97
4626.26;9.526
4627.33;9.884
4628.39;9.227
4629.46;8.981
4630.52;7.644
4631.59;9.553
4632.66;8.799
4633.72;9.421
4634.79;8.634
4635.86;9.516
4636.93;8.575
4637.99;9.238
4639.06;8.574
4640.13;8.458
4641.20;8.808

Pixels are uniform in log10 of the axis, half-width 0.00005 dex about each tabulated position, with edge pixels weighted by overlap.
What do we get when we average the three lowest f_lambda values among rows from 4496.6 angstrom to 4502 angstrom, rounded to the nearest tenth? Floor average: 8.7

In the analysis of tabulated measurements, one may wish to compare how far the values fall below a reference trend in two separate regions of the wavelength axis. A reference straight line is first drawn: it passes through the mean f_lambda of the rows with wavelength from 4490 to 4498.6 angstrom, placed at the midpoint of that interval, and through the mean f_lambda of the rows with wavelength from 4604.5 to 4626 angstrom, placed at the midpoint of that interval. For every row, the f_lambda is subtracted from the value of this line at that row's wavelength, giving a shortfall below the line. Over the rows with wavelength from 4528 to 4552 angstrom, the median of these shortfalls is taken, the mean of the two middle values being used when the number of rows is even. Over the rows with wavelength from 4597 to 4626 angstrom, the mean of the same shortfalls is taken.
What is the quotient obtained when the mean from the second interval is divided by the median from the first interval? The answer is 0.15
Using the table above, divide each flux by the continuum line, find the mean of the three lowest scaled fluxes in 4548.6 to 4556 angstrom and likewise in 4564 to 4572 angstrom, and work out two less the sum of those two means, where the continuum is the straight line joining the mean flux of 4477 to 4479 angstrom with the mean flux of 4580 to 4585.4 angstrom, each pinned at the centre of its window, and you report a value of 0.26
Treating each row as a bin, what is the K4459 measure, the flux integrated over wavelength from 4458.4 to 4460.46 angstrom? 16.7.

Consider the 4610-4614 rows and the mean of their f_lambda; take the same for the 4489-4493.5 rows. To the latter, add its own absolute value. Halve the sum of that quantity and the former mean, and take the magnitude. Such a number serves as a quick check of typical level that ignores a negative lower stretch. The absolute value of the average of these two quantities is 12.7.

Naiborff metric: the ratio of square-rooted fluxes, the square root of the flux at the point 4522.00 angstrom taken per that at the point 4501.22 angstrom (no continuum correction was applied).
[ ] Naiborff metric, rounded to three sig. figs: 1.00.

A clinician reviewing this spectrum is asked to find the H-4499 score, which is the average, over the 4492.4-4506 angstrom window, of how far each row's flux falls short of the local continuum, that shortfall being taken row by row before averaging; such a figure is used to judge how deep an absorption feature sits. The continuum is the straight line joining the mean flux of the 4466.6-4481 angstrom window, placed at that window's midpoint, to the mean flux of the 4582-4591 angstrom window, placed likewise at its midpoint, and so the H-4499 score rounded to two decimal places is -0.89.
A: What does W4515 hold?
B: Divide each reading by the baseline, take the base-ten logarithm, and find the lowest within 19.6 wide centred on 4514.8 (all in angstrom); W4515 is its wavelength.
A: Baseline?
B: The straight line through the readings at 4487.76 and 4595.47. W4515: 4523.04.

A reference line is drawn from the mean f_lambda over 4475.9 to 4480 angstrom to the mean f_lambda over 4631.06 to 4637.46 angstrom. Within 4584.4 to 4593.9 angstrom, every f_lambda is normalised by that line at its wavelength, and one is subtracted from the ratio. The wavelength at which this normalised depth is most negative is 4584.90 angstrom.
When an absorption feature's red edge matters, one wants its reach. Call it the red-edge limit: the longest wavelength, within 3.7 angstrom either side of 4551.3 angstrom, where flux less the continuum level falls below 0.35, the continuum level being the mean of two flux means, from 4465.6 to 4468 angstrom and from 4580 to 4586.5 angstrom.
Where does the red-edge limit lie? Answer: 4553.34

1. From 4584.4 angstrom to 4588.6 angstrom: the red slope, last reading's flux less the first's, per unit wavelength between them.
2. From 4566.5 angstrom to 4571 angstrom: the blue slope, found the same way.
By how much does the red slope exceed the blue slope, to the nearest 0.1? 0.4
